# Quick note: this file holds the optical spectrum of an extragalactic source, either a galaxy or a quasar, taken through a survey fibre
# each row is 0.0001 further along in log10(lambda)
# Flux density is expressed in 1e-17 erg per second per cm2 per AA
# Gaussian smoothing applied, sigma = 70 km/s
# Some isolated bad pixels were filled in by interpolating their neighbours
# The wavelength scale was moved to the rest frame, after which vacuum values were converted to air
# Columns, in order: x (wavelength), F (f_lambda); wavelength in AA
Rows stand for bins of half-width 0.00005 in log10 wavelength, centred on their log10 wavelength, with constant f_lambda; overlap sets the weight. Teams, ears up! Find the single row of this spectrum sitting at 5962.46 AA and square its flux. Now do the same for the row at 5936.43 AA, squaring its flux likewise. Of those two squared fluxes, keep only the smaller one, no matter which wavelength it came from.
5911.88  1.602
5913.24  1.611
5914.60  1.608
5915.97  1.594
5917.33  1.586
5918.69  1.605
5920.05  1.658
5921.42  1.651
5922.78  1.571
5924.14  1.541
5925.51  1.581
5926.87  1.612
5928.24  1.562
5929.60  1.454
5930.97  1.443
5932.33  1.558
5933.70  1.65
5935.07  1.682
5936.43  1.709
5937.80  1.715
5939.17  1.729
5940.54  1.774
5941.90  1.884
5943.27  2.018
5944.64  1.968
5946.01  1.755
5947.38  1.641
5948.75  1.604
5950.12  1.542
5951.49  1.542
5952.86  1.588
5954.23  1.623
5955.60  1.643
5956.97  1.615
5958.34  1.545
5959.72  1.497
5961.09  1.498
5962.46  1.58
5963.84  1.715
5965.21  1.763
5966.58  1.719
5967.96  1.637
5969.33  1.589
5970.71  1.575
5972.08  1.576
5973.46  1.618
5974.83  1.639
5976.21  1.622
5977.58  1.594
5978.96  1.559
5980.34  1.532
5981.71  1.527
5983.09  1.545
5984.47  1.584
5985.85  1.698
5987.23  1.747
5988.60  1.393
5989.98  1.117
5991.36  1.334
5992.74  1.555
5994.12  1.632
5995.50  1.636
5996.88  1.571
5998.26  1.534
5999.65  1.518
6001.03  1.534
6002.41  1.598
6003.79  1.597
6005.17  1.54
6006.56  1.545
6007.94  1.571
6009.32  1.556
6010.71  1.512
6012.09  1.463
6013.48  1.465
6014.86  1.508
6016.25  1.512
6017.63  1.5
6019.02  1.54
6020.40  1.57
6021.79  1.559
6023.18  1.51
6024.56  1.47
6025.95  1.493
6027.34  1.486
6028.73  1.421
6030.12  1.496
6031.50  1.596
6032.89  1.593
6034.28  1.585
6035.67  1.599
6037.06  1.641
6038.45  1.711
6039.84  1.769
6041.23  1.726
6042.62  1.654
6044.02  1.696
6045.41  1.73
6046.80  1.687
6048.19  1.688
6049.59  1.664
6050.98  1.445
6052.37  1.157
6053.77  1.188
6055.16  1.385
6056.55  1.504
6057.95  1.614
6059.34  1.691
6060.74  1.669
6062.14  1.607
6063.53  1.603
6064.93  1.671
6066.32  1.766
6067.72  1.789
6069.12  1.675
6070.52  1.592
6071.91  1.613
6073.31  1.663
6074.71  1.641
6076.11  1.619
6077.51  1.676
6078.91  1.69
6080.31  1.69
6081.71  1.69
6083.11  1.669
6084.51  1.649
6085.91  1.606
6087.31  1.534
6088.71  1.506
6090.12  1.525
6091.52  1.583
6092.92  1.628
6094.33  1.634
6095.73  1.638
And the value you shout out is 2.50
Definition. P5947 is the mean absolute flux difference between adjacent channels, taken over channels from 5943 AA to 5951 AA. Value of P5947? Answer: 0.10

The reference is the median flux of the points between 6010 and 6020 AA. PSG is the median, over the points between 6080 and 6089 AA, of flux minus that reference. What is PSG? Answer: 0.14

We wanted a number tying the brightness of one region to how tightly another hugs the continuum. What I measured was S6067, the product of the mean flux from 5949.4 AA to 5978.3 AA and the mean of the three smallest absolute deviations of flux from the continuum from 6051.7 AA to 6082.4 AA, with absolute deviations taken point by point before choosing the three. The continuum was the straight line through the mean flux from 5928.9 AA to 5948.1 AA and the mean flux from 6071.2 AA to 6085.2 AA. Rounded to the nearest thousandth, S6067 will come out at 0.005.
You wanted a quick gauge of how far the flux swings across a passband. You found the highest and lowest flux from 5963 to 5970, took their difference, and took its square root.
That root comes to 0.42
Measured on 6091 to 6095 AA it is 0.23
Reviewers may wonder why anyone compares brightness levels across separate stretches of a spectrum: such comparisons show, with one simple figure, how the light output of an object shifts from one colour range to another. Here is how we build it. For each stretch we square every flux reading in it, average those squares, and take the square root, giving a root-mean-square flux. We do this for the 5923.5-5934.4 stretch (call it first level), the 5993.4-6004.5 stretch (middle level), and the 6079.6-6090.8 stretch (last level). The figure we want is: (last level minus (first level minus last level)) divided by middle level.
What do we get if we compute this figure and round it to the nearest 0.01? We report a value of 1.06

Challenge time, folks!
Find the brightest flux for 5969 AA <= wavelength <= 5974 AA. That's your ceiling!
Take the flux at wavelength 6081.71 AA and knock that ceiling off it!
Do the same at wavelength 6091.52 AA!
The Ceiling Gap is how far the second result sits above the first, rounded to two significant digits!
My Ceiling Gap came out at -0.11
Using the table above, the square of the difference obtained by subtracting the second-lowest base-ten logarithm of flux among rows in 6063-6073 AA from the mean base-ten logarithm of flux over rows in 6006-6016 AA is 0.0006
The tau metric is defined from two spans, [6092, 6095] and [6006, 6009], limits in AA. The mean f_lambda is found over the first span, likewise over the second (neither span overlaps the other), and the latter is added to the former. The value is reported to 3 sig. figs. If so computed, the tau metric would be 3.19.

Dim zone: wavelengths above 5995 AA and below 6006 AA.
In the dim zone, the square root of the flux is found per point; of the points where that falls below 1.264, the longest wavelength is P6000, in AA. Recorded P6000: 6005.17 AA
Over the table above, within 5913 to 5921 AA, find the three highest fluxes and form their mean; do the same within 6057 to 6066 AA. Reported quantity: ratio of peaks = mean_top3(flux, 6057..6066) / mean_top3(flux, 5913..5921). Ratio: 1.03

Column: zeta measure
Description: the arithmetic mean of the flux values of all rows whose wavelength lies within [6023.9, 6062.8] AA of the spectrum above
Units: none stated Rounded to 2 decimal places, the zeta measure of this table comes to 1.57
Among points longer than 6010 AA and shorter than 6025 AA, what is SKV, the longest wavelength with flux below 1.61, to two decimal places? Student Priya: 6024.56 AA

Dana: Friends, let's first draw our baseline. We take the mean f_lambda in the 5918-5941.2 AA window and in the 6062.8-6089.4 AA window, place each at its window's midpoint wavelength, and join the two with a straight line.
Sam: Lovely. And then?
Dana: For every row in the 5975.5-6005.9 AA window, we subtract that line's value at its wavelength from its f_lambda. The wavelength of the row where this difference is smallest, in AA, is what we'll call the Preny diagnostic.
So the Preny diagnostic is 5989.98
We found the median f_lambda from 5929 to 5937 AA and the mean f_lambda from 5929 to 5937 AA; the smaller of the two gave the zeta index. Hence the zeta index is 1.58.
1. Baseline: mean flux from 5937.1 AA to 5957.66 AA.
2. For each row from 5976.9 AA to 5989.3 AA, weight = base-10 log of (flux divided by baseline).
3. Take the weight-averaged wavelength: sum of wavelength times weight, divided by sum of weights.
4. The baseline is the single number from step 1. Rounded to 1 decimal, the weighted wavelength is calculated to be 5983.0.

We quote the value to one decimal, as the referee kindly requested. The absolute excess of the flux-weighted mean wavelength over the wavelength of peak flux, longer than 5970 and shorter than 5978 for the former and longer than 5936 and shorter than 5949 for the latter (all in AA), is 30.9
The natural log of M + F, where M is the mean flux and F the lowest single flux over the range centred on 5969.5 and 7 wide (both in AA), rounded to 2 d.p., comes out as 1.16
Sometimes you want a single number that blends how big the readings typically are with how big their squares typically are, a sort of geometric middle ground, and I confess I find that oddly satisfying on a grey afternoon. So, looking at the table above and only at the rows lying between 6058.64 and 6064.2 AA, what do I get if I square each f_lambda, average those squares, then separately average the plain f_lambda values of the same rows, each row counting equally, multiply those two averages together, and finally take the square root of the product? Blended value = 2.1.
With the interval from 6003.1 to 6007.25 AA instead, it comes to 1.9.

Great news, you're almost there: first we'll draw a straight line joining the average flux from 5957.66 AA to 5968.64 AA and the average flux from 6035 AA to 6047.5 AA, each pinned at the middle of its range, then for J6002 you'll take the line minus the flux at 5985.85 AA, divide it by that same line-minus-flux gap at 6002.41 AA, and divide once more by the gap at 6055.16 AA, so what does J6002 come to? -3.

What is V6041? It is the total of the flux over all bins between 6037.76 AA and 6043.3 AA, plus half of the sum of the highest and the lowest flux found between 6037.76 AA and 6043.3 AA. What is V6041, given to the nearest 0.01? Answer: 8.57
